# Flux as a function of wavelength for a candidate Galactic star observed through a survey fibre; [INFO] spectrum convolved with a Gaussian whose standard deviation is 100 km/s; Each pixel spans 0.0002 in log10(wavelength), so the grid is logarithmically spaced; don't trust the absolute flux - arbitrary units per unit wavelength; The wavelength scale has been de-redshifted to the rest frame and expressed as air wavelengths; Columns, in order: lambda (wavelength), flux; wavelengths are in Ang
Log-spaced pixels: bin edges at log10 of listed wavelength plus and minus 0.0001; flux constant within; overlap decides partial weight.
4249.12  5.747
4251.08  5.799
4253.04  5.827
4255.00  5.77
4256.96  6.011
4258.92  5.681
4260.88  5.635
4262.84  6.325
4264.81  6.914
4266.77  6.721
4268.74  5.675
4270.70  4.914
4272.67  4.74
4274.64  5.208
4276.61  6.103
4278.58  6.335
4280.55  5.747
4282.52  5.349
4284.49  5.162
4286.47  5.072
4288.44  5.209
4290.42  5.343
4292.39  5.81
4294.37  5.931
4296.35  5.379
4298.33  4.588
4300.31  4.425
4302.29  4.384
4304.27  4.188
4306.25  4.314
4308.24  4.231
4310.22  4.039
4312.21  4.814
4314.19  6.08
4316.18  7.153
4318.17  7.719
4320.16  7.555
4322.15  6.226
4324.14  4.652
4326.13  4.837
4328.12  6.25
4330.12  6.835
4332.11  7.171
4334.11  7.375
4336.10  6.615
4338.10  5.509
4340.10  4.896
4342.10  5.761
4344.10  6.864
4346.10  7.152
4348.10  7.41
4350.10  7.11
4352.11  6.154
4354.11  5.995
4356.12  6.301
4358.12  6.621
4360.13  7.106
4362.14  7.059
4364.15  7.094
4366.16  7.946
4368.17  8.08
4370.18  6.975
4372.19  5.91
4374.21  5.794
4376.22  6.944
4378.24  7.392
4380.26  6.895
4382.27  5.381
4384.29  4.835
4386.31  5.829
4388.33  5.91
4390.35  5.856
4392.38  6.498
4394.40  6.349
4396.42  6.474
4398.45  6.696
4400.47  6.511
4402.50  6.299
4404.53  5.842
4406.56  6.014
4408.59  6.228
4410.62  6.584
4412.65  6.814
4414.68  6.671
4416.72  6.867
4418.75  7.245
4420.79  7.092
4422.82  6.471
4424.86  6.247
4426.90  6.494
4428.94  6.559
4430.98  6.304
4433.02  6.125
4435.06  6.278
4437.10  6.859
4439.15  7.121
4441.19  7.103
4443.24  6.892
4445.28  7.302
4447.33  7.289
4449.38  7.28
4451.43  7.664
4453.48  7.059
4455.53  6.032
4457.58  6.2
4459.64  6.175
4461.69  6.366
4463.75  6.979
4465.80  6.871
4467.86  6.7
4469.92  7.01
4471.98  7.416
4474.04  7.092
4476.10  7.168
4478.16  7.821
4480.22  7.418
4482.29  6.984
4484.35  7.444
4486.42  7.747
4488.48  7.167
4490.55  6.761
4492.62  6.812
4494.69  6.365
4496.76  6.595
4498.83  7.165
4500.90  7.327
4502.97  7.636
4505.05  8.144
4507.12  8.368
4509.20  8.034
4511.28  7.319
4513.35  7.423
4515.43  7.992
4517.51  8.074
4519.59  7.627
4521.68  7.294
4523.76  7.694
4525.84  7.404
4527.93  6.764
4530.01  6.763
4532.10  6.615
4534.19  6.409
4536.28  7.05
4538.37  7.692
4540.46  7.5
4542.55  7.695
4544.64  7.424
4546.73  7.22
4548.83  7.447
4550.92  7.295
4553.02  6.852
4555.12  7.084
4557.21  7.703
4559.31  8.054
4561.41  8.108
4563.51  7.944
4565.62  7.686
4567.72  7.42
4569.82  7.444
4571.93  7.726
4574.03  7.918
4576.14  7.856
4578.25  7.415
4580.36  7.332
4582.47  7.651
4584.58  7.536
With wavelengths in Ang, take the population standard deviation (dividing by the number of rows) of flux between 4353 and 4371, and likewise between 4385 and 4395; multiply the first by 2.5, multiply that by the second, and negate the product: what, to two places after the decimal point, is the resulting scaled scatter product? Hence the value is -0.45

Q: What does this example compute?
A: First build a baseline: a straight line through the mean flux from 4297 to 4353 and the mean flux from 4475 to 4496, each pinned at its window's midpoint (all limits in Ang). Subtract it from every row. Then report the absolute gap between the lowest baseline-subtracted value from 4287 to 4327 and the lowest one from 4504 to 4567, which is 0.6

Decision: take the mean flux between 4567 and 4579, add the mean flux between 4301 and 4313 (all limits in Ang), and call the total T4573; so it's 12.0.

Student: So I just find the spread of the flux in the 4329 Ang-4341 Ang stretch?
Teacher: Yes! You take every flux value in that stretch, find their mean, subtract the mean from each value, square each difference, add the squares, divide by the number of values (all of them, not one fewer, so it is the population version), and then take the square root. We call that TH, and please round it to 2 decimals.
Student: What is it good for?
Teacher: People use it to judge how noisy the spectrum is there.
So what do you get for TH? 0.90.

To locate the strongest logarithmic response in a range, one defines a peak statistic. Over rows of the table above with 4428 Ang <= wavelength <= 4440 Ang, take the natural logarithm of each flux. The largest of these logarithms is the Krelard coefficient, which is 1.96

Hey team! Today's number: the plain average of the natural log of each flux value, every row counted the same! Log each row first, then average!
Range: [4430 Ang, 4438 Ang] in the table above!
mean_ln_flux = 1.85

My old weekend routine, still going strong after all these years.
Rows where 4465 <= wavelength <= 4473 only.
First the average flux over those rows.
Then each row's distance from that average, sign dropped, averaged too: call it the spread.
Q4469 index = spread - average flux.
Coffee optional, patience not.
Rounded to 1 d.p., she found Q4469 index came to -6.8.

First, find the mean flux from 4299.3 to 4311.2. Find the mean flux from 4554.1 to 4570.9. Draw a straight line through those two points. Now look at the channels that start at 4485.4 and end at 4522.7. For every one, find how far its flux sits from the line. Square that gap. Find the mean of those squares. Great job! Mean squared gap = 0.53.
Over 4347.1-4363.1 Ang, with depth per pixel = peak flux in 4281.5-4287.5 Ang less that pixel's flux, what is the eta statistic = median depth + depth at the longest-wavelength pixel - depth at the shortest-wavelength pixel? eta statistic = -1.1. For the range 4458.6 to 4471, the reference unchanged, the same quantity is -2.3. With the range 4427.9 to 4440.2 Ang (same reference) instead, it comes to -1.6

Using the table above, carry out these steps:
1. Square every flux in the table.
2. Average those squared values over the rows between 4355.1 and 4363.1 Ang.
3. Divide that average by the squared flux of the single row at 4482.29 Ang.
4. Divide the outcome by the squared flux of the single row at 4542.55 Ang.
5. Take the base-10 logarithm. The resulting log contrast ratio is -1.80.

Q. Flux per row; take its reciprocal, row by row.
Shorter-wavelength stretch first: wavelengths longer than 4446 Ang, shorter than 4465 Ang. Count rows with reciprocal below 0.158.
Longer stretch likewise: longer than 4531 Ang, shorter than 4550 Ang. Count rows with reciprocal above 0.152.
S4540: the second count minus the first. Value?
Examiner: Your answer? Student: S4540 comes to -5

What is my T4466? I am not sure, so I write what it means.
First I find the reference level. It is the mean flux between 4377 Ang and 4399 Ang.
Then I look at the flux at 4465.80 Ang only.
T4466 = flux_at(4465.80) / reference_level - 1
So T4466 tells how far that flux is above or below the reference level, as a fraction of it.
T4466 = 0.11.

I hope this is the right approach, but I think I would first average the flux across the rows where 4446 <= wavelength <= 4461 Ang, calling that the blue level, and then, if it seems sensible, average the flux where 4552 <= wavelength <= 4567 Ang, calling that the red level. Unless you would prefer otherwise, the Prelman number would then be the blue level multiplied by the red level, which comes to 52.0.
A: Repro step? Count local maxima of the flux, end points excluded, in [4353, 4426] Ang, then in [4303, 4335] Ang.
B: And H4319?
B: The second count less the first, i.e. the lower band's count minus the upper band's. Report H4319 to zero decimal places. -6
